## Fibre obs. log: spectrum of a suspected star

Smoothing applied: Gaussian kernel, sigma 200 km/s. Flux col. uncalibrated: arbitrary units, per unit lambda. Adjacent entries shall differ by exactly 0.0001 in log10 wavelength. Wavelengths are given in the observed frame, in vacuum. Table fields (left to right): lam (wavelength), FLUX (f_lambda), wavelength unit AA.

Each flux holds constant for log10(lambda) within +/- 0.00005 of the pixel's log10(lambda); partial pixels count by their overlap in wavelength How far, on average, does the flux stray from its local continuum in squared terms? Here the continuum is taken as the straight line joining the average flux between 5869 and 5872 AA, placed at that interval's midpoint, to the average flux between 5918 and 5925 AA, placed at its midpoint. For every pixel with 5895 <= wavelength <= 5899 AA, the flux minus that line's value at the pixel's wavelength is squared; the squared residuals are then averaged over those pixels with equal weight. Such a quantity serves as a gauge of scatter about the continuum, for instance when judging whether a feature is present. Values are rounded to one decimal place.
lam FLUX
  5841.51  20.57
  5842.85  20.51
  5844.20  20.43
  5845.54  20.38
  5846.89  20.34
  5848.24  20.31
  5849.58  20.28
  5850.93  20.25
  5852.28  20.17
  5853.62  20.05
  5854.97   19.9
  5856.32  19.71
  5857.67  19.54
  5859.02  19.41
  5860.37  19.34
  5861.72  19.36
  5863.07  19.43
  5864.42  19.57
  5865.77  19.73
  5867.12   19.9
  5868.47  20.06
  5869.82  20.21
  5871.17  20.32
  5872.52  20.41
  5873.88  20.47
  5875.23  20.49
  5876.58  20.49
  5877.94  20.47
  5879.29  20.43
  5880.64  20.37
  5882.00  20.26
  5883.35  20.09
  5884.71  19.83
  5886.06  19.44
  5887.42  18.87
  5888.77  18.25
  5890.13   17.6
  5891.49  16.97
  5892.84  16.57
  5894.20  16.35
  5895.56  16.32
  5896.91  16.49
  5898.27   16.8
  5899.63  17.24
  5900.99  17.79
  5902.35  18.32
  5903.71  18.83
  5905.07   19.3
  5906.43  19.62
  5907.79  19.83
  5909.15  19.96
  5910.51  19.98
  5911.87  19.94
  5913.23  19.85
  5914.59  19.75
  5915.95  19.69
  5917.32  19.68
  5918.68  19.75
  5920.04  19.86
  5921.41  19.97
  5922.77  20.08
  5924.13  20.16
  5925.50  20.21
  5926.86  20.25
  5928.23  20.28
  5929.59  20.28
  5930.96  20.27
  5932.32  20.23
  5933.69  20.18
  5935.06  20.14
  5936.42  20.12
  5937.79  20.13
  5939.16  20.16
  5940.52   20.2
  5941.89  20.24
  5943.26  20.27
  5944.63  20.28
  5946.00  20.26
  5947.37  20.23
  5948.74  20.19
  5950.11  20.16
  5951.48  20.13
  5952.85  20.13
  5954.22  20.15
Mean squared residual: 12.8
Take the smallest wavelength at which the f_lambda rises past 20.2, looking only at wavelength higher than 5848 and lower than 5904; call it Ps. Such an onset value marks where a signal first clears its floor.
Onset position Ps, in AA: 5848.24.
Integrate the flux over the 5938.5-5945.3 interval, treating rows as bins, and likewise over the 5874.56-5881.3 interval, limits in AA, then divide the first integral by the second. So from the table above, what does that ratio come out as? 1.00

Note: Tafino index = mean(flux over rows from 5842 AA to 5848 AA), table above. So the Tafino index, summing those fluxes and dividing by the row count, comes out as 20.4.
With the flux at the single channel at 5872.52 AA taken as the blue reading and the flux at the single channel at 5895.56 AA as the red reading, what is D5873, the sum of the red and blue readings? 36.73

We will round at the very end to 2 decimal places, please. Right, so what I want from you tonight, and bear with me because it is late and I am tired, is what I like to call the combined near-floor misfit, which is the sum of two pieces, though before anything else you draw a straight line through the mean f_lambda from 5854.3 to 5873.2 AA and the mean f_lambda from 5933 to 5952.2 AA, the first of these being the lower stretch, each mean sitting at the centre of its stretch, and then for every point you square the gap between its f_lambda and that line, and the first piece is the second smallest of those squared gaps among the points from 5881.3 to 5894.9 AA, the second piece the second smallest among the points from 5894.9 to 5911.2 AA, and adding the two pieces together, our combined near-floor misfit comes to 0.05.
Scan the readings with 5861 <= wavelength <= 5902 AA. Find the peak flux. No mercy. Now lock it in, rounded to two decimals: 20.49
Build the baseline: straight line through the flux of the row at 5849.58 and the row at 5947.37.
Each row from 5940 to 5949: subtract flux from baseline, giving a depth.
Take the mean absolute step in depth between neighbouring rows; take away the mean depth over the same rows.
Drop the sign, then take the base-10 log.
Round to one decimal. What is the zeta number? -1.4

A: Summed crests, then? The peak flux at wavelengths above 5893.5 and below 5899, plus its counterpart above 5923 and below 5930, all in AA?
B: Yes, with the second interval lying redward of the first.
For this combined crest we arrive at 37.1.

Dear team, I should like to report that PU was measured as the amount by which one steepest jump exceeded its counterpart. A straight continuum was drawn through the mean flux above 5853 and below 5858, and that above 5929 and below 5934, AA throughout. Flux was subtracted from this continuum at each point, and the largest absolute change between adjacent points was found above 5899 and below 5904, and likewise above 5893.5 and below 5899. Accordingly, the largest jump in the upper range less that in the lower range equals 0.2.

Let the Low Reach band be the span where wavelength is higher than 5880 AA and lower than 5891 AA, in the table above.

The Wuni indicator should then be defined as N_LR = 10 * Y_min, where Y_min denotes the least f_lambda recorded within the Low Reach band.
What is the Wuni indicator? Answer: 176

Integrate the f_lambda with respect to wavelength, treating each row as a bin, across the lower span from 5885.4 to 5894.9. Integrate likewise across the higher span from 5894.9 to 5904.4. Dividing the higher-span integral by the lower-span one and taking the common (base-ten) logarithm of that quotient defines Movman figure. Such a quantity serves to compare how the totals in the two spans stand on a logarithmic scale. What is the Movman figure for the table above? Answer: -0.007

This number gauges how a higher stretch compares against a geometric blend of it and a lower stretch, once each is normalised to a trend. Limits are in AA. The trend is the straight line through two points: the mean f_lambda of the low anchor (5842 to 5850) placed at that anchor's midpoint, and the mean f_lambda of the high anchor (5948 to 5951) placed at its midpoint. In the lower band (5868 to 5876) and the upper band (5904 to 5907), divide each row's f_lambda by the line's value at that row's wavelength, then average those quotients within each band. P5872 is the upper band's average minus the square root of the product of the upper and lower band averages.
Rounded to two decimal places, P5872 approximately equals -0.02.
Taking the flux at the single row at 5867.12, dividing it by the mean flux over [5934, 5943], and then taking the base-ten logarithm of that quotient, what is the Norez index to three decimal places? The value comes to -0.006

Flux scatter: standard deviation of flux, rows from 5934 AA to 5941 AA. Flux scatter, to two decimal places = 0.03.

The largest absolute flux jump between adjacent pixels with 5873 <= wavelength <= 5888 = 0.57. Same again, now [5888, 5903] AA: 0.65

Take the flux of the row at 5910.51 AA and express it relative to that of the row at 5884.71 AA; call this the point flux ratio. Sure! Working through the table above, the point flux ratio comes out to 1.01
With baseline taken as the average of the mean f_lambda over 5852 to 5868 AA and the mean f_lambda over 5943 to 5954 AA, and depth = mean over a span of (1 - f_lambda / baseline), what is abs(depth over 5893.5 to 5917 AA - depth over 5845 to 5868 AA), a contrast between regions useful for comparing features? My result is 0.06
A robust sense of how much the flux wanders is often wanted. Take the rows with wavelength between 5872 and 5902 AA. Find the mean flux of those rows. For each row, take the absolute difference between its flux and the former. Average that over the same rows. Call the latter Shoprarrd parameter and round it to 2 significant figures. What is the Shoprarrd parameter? 1.5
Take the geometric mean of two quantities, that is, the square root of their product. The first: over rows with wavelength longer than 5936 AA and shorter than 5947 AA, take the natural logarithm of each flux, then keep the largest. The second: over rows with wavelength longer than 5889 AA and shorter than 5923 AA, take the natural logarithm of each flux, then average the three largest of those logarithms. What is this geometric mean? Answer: 3.00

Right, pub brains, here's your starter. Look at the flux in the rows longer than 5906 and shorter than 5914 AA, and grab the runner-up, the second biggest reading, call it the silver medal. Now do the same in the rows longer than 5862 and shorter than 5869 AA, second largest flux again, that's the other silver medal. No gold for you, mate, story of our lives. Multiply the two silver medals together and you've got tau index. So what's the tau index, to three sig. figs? 397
